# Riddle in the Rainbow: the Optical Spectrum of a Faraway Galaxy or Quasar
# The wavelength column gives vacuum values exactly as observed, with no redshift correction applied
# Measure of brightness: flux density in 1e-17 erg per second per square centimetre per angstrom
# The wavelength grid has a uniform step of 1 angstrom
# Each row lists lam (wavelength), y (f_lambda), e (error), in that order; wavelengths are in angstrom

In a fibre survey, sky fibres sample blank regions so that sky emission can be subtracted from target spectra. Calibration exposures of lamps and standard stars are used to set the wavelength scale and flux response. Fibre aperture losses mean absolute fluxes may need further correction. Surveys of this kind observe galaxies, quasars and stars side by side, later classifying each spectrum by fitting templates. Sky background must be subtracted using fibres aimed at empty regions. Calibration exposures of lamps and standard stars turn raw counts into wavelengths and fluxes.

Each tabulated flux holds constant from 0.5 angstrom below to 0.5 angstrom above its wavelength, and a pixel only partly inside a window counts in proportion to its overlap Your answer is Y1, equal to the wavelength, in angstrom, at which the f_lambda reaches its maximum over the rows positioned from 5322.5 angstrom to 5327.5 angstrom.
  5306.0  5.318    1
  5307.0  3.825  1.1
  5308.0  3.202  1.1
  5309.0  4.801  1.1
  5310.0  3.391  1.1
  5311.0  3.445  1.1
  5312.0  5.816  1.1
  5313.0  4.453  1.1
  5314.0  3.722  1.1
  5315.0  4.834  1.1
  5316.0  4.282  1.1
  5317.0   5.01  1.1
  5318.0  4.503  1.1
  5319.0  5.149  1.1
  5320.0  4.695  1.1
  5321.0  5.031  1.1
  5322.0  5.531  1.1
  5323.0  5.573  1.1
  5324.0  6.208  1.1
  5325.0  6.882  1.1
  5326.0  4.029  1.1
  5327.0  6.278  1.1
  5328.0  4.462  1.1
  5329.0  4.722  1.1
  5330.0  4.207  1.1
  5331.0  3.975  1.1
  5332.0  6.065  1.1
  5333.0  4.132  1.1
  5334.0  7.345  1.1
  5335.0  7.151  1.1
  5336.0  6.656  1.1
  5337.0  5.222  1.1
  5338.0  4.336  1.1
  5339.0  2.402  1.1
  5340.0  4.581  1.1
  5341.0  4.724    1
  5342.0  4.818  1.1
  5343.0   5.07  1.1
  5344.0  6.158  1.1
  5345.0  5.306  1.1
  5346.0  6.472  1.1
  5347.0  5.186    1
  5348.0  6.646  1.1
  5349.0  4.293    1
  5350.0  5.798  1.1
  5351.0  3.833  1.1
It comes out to 5325.0 angstrom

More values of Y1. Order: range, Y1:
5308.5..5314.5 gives 5312.0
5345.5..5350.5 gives 5348.0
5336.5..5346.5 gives 5346.0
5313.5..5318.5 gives 5317.0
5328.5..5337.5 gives 5334.0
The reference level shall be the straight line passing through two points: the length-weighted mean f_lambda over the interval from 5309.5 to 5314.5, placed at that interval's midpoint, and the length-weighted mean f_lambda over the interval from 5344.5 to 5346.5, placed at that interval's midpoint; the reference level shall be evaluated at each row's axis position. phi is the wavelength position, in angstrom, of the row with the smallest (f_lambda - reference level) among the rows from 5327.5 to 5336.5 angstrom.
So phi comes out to 5331.0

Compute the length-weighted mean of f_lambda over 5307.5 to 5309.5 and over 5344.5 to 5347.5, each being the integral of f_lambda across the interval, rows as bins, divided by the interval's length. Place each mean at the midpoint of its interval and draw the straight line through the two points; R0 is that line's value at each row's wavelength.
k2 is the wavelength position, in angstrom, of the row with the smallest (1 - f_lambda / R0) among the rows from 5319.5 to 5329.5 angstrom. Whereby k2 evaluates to 5325.0 angstrom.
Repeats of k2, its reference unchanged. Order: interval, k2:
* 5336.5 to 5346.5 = 5346.0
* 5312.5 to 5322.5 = 5322.0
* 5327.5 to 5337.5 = 5334.0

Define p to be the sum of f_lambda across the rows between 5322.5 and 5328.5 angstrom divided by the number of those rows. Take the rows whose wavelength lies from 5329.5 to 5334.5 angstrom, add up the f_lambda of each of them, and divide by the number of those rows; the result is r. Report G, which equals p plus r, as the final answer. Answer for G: 10.7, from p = 5.6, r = 5.1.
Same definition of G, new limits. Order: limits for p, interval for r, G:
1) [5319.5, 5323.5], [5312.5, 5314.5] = 9.3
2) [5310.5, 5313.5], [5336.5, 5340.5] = 8.7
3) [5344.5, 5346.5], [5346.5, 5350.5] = 11.4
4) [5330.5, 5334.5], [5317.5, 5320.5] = 10.2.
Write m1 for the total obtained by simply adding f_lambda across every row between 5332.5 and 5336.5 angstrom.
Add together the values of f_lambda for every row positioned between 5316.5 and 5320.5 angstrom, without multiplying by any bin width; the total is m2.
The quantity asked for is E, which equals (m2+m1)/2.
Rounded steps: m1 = 25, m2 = 19.4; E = 22.3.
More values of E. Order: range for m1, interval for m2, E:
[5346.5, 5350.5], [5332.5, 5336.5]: 23.6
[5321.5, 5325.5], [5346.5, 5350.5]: 23.1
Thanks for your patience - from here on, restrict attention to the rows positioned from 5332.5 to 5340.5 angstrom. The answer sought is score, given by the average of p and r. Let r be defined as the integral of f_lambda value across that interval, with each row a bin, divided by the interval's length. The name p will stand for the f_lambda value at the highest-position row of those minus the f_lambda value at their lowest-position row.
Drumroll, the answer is 2.8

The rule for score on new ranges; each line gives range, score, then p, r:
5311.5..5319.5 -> 2.0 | -0.7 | 4.7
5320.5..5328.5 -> 2.5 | -0.6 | 5.5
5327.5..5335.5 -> 4.0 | 2.7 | 5.3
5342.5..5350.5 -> 3.2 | 0.7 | 5.6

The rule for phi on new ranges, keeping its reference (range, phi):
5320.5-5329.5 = 5326.0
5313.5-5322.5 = 5314.0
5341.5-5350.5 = 5349.0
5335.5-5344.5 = 5339.0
